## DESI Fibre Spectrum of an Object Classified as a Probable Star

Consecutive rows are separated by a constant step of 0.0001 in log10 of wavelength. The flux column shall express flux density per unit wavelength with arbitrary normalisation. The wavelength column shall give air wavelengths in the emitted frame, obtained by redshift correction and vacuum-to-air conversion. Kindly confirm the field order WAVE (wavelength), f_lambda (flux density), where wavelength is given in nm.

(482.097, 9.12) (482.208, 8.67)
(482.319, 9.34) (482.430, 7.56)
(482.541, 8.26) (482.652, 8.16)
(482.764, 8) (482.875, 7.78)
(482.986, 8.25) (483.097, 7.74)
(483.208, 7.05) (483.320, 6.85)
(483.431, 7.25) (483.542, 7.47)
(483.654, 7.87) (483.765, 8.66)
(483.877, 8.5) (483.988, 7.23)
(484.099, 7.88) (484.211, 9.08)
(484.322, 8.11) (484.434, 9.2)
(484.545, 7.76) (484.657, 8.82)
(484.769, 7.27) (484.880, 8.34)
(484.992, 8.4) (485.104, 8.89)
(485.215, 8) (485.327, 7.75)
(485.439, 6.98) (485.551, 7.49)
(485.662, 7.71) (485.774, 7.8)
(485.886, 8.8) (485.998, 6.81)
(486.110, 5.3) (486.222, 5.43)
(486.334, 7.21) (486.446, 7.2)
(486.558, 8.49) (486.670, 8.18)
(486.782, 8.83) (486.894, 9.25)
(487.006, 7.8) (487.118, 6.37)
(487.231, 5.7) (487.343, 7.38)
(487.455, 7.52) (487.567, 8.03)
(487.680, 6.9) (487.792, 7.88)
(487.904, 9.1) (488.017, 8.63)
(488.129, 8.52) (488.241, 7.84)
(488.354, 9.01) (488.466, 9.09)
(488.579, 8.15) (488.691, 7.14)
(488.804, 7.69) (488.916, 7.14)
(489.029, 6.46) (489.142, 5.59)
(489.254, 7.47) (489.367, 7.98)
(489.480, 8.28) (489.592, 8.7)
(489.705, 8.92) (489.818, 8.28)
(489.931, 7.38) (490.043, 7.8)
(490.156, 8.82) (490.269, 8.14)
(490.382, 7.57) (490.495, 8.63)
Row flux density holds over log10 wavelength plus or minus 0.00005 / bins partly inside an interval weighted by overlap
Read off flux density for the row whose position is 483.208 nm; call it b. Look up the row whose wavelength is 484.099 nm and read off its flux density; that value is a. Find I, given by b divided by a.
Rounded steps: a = 7.88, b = 7.05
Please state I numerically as 0.89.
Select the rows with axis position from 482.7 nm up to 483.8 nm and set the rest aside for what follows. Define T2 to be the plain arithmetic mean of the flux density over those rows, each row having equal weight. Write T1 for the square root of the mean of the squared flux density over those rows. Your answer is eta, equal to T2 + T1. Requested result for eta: 15.4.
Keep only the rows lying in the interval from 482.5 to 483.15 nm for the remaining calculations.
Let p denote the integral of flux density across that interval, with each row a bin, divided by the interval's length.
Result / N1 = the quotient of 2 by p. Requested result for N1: 0.249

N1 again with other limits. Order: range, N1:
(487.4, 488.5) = 0.243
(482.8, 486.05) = 0.252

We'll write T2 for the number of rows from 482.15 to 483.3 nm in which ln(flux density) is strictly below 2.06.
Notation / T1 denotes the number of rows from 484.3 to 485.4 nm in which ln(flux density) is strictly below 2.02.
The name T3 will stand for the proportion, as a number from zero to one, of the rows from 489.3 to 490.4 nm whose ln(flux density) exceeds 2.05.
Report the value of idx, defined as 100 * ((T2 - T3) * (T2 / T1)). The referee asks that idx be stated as 1280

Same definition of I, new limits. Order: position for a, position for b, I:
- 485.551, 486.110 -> 0.71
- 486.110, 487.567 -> 1.52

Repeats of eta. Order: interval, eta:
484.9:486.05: 15.8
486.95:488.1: 15.1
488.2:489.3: 15.2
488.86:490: 15.3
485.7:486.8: 14.9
